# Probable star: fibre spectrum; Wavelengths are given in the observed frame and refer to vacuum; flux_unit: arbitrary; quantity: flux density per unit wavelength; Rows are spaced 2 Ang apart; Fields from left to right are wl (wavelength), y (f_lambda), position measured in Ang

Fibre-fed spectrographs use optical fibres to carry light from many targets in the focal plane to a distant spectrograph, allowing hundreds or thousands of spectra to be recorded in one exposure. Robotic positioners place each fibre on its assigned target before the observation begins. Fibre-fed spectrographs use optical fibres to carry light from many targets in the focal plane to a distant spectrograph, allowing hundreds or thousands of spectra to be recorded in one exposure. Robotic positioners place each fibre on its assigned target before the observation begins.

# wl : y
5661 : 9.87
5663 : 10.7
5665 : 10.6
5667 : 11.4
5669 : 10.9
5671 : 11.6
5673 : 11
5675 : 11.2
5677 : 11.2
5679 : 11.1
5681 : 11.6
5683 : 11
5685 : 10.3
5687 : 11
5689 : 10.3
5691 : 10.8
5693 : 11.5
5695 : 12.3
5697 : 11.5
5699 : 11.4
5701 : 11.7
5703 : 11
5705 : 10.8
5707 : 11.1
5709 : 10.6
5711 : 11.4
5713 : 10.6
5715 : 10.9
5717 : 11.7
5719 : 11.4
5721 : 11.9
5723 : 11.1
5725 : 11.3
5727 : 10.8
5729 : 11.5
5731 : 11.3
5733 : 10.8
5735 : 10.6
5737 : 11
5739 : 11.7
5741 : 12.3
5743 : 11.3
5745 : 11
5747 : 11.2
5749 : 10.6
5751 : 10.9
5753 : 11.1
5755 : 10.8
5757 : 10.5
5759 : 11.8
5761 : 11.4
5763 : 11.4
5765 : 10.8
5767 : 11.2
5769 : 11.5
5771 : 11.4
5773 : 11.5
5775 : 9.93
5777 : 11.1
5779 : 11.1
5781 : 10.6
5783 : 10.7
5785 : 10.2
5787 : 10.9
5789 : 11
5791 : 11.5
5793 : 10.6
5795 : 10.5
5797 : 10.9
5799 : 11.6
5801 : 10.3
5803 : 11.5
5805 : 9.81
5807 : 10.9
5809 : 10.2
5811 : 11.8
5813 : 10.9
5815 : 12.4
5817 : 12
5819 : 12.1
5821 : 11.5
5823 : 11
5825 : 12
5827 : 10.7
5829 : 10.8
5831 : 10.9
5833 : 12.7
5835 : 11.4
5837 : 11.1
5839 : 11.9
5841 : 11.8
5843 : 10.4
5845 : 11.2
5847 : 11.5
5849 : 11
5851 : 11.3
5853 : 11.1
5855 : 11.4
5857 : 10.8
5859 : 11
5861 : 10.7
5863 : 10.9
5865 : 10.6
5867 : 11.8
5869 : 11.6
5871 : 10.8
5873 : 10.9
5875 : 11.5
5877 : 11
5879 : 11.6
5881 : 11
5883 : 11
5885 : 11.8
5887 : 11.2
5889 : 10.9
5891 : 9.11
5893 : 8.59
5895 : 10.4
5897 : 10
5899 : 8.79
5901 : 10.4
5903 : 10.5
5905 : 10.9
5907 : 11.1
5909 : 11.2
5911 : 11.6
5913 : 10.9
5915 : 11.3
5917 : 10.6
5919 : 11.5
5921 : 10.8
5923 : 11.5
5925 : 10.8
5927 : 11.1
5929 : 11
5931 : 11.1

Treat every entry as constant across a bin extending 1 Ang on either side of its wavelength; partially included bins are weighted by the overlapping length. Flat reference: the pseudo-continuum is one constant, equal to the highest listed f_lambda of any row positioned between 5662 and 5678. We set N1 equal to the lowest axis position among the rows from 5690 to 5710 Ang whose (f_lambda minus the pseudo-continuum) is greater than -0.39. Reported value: 5693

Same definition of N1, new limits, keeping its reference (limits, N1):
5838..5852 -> 5839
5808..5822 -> 5811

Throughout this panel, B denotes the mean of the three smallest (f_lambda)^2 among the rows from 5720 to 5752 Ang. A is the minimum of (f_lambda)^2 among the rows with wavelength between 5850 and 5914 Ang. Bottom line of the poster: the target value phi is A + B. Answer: 188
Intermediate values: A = 74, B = 114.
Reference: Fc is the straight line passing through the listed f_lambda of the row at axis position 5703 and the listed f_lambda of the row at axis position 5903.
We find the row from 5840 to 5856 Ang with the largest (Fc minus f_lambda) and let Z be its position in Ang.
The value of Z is 5843 Ang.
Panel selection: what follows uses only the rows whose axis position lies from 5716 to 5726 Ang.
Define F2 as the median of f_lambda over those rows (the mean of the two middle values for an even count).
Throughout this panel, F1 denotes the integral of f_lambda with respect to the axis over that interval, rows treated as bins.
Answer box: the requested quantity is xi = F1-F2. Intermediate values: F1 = 115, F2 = 11.4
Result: 103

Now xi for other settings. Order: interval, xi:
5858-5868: 99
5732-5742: 102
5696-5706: 101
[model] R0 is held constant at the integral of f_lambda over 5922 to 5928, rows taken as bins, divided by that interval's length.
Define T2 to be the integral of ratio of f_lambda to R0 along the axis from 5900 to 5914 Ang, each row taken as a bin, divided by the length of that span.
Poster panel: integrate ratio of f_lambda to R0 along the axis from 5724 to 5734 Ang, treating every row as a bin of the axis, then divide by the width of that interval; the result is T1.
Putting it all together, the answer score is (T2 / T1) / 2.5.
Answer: 0.393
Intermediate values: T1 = 1.00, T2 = 0.983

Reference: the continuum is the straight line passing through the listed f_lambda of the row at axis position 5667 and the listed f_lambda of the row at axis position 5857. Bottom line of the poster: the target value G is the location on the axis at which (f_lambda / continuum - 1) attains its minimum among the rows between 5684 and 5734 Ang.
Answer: 5685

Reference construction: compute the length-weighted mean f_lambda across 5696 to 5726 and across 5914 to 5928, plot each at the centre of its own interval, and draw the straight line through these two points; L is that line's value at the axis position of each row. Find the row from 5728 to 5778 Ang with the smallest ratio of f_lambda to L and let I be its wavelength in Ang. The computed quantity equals 5775 Ang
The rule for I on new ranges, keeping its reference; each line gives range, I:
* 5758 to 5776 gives 5775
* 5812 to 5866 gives 5843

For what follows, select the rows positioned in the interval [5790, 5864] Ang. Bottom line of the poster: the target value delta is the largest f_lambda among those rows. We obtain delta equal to 12.7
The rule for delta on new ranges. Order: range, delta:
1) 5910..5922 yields 11.6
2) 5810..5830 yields 12.4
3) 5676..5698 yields 12.3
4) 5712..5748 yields 12.3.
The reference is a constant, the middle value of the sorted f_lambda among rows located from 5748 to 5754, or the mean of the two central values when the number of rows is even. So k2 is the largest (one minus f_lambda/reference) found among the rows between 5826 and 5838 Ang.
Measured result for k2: 0.018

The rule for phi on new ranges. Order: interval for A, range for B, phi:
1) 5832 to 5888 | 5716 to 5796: 212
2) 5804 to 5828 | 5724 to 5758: 208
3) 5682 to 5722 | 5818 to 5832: 223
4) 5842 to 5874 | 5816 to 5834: 225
